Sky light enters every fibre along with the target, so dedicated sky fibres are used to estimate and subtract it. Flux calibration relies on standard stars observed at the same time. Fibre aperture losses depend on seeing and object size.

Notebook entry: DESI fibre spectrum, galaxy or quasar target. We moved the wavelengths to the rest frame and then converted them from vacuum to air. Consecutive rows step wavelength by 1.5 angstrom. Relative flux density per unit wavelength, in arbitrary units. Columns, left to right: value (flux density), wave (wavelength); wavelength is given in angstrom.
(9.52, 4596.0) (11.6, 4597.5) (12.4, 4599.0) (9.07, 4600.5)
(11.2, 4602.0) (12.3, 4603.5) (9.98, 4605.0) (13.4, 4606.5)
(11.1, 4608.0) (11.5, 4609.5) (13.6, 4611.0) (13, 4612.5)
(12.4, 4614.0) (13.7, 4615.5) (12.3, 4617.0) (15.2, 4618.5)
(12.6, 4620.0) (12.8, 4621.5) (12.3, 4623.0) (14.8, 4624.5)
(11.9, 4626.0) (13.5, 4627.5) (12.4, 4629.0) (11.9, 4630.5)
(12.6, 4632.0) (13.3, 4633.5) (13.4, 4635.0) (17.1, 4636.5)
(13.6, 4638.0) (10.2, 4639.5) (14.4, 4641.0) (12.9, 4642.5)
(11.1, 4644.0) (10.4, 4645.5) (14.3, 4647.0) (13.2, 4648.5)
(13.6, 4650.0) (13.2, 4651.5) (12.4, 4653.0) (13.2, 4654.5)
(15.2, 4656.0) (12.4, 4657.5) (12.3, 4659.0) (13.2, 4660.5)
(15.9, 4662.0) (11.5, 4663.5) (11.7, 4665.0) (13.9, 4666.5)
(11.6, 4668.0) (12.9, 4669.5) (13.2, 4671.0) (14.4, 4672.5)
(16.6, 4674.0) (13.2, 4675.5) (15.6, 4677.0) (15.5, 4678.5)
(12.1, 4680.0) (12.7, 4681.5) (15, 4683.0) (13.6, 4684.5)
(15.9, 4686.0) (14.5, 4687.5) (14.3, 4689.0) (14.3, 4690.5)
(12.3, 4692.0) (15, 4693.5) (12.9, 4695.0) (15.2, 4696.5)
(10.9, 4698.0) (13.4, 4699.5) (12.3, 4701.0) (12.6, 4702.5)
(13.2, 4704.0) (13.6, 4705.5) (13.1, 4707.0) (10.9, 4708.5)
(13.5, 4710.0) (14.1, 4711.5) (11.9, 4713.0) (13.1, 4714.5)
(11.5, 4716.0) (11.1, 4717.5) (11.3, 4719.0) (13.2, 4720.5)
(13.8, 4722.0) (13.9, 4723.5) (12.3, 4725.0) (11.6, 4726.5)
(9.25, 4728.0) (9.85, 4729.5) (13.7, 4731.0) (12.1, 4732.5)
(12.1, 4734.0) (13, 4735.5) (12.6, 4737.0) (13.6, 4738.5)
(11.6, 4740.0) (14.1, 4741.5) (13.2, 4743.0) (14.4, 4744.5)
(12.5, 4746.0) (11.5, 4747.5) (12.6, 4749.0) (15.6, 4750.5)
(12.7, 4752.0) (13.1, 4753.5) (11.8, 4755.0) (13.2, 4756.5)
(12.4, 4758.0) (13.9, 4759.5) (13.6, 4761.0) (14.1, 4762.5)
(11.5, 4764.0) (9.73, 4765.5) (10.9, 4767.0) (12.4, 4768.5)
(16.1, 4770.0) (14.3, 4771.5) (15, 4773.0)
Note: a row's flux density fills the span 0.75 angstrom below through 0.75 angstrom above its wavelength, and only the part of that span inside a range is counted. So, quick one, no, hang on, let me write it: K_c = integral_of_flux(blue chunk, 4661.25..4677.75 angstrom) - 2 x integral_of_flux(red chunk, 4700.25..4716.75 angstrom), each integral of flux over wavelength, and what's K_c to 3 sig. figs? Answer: -194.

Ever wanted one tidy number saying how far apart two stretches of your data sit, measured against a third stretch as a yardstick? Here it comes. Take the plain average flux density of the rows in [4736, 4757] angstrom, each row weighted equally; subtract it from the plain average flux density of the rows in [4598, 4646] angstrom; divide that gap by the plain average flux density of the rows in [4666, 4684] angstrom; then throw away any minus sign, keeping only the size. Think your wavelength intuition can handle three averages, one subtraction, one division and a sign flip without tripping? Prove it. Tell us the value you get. 0.033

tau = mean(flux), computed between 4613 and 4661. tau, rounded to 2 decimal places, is 13.06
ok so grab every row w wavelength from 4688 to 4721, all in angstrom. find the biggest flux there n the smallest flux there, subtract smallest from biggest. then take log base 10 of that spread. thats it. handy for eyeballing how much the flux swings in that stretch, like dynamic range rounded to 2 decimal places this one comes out 0.63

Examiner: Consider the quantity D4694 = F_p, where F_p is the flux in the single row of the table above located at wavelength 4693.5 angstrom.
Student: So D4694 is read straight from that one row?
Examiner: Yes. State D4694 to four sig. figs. 15.00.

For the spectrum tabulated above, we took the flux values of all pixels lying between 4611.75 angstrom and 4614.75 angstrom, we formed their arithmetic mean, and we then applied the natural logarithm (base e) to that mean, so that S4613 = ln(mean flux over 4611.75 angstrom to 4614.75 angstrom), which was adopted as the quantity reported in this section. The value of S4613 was 2.54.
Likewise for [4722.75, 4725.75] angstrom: 2.57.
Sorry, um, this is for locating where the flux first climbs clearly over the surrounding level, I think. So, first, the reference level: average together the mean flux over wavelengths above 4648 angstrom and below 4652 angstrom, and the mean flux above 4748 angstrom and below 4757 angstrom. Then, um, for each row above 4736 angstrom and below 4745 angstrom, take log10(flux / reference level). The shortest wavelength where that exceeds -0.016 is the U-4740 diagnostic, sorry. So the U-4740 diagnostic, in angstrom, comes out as 4738.5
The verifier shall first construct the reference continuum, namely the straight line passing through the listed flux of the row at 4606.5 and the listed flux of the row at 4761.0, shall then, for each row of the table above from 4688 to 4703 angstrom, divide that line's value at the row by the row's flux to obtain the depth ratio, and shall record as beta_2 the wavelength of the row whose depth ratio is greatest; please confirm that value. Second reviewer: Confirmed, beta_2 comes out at 4698.0 angstrom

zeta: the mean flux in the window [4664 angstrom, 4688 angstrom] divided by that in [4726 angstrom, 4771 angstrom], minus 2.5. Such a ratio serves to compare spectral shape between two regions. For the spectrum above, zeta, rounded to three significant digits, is -1.40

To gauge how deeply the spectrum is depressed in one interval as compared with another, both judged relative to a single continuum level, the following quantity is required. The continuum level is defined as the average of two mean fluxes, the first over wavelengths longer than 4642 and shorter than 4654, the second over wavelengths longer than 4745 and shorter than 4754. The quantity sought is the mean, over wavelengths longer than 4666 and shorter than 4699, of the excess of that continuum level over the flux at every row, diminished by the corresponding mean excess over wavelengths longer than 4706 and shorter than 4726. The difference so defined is -1.3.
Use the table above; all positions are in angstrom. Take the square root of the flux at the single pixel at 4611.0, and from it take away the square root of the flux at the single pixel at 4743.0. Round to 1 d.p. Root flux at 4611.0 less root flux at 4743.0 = 0.1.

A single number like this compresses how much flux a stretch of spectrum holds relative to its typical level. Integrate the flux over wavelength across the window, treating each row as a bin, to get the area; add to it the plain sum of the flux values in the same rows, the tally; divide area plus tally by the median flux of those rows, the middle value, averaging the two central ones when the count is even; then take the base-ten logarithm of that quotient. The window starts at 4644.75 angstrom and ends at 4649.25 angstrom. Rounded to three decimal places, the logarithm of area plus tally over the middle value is 0.856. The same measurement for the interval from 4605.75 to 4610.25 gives 0.894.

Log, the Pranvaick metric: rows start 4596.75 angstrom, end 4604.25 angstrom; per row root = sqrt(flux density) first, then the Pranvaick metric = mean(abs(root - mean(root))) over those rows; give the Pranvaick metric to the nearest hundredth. 0.14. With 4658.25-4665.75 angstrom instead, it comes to 0.18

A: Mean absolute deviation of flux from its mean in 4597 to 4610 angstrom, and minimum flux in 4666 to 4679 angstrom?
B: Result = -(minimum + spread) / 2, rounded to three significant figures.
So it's -6.27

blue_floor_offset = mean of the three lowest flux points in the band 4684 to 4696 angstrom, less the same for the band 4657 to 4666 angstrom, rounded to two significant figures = 1.1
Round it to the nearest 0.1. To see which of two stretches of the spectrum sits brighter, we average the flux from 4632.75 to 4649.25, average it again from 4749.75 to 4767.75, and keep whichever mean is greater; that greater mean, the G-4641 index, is 13.1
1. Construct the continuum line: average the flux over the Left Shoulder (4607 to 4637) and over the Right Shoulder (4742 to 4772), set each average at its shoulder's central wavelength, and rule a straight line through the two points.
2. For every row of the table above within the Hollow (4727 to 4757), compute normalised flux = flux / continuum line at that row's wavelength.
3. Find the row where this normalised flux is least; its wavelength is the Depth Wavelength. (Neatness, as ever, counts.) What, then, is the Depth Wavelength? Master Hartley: 4728.0 angstrom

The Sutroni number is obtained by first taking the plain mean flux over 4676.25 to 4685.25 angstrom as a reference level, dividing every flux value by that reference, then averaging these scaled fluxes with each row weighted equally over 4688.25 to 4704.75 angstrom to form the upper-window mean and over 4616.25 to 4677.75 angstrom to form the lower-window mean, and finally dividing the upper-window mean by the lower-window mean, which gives 1.01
